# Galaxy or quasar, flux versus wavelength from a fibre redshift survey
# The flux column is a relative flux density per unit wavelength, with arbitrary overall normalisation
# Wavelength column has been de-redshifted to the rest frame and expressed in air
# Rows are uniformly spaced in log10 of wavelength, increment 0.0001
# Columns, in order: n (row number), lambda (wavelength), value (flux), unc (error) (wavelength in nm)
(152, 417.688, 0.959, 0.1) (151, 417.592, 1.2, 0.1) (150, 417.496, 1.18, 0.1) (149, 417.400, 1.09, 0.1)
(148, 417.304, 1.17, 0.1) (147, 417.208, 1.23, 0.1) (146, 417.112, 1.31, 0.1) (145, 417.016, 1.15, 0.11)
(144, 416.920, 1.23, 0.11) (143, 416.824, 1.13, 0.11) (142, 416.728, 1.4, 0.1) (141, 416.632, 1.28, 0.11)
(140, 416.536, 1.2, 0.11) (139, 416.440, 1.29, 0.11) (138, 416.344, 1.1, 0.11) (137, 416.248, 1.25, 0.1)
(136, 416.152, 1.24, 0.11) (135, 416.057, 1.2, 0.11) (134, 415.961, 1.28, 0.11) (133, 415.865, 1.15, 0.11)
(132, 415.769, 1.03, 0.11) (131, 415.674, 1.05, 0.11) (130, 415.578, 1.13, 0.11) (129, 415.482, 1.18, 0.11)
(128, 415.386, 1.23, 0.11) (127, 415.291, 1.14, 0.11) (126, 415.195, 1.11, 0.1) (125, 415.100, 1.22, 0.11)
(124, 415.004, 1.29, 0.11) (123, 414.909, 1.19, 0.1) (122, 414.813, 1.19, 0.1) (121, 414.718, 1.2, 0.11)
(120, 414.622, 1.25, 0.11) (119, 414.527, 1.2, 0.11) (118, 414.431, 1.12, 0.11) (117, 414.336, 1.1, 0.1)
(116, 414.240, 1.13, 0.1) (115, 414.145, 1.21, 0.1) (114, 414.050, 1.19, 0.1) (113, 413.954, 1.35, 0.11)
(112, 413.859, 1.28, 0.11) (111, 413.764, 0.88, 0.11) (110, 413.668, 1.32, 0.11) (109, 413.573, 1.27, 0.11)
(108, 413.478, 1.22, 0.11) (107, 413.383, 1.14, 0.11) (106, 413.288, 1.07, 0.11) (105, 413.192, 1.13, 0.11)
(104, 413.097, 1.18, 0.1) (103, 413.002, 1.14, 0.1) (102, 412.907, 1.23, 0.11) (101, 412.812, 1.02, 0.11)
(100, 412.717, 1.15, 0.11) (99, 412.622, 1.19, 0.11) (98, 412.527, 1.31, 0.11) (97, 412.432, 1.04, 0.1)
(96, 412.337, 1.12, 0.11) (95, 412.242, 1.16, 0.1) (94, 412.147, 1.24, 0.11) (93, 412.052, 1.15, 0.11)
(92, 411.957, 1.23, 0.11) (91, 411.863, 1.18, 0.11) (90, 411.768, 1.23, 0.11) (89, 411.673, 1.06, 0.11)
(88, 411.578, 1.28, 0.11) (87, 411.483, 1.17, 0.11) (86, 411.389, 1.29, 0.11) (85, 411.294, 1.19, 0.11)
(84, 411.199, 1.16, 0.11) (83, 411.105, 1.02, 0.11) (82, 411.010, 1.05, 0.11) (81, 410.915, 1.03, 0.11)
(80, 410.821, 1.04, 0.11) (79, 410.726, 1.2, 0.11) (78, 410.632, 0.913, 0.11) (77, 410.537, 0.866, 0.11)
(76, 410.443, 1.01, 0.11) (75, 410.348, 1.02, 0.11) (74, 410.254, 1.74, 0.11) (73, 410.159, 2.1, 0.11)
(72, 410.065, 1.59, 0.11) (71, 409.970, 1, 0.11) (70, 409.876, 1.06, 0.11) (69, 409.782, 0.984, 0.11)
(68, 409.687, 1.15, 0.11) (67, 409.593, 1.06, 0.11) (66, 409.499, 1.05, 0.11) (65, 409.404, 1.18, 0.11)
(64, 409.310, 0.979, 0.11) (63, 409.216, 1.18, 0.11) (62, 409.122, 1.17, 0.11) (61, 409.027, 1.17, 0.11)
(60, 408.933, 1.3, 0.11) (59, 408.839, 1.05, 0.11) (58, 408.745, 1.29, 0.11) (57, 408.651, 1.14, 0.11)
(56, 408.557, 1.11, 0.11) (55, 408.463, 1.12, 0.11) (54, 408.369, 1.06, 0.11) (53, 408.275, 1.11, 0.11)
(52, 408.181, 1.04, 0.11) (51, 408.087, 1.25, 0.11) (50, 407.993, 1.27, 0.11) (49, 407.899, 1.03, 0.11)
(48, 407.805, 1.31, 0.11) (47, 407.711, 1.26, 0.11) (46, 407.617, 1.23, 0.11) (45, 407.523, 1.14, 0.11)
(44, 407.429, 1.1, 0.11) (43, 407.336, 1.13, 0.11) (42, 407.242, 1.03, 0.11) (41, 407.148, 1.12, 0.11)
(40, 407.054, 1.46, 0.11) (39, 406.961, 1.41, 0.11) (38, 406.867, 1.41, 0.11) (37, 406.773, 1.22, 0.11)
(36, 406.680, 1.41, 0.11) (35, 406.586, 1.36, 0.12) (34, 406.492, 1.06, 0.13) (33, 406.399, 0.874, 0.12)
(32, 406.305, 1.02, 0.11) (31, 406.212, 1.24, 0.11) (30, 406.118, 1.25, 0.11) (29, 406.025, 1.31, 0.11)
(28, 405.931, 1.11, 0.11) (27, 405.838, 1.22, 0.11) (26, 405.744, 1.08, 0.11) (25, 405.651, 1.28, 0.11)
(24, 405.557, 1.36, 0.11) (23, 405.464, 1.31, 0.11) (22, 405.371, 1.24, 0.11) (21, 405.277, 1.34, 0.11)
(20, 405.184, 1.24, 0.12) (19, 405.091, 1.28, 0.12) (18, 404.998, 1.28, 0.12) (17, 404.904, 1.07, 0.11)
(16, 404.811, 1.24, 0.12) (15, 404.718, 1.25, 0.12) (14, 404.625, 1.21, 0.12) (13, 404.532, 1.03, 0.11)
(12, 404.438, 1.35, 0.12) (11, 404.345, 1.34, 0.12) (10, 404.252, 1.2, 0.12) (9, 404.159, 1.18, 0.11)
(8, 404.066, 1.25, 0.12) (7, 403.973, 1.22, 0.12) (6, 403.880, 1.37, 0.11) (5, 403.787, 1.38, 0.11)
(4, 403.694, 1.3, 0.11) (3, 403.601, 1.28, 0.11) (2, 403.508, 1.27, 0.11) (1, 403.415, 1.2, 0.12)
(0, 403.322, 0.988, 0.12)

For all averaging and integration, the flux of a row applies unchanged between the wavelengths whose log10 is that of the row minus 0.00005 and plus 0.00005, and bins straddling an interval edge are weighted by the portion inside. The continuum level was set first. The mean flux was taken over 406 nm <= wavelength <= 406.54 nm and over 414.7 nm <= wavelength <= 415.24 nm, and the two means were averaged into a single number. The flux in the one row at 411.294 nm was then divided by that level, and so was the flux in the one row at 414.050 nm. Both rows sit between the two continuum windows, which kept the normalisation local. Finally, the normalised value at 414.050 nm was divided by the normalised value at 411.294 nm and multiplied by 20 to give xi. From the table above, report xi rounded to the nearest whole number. 20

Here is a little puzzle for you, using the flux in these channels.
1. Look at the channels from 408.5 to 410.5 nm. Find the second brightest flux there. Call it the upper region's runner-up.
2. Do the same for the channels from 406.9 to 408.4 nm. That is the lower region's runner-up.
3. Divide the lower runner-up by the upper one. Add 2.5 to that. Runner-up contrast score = 3.31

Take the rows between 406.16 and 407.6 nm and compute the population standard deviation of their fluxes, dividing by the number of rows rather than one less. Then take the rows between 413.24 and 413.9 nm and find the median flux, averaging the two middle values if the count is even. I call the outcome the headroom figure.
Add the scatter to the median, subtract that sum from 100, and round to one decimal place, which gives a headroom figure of 98.6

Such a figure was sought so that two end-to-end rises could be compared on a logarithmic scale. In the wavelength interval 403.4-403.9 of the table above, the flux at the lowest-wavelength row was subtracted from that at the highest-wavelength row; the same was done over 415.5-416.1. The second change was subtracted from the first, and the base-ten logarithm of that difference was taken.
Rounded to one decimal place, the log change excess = -1.0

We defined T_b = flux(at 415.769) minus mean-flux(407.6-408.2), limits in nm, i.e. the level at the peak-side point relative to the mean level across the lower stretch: -0.17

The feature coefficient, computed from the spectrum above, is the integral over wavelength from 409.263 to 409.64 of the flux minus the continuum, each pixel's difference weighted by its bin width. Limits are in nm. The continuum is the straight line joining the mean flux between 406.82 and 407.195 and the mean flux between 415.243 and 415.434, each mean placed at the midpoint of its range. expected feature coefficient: -0.088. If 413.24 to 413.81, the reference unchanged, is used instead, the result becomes -0.041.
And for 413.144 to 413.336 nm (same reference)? -0.024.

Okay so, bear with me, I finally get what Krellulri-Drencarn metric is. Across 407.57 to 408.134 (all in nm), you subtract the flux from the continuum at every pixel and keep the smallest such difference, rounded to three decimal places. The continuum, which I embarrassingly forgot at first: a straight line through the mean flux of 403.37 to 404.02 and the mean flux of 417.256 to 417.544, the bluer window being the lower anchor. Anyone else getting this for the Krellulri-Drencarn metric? -0.064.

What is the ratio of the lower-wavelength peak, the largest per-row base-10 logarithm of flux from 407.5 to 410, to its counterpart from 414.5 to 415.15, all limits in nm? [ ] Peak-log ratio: 1.1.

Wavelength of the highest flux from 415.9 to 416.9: 416.728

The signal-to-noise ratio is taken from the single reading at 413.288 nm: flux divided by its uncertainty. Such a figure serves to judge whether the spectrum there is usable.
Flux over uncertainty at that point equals 9.7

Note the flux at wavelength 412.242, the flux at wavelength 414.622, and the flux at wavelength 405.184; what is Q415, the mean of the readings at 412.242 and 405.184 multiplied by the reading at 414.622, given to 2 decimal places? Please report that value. 1.50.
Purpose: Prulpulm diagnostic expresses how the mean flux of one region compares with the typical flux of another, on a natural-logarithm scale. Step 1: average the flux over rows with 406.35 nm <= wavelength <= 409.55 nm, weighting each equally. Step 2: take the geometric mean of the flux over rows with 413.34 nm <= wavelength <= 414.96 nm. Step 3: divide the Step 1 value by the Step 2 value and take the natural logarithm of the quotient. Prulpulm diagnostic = -0.01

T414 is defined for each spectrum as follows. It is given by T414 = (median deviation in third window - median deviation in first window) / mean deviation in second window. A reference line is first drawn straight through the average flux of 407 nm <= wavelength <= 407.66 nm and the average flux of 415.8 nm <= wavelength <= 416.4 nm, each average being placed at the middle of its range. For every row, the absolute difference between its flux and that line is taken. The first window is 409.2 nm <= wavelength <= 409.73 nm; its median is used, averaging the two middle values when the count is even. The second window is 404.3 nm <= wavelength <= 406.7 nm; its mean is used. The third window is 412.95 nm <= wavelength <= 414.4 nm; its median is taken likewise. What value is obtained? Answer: -0.1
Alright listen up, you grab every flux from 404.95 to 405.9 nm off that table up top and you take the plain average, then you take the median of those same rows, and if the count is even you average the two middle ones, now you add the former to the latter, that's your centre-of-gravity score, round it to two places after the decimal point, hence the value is 2.54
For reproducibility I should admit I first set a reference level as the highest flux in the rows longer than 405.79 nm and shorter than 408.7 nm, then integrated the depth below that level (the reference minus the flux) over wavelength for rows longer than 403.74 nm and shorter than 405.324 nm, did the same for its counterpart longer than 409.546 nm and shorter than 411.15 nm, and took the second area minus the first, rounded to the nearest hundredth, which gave 0.14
